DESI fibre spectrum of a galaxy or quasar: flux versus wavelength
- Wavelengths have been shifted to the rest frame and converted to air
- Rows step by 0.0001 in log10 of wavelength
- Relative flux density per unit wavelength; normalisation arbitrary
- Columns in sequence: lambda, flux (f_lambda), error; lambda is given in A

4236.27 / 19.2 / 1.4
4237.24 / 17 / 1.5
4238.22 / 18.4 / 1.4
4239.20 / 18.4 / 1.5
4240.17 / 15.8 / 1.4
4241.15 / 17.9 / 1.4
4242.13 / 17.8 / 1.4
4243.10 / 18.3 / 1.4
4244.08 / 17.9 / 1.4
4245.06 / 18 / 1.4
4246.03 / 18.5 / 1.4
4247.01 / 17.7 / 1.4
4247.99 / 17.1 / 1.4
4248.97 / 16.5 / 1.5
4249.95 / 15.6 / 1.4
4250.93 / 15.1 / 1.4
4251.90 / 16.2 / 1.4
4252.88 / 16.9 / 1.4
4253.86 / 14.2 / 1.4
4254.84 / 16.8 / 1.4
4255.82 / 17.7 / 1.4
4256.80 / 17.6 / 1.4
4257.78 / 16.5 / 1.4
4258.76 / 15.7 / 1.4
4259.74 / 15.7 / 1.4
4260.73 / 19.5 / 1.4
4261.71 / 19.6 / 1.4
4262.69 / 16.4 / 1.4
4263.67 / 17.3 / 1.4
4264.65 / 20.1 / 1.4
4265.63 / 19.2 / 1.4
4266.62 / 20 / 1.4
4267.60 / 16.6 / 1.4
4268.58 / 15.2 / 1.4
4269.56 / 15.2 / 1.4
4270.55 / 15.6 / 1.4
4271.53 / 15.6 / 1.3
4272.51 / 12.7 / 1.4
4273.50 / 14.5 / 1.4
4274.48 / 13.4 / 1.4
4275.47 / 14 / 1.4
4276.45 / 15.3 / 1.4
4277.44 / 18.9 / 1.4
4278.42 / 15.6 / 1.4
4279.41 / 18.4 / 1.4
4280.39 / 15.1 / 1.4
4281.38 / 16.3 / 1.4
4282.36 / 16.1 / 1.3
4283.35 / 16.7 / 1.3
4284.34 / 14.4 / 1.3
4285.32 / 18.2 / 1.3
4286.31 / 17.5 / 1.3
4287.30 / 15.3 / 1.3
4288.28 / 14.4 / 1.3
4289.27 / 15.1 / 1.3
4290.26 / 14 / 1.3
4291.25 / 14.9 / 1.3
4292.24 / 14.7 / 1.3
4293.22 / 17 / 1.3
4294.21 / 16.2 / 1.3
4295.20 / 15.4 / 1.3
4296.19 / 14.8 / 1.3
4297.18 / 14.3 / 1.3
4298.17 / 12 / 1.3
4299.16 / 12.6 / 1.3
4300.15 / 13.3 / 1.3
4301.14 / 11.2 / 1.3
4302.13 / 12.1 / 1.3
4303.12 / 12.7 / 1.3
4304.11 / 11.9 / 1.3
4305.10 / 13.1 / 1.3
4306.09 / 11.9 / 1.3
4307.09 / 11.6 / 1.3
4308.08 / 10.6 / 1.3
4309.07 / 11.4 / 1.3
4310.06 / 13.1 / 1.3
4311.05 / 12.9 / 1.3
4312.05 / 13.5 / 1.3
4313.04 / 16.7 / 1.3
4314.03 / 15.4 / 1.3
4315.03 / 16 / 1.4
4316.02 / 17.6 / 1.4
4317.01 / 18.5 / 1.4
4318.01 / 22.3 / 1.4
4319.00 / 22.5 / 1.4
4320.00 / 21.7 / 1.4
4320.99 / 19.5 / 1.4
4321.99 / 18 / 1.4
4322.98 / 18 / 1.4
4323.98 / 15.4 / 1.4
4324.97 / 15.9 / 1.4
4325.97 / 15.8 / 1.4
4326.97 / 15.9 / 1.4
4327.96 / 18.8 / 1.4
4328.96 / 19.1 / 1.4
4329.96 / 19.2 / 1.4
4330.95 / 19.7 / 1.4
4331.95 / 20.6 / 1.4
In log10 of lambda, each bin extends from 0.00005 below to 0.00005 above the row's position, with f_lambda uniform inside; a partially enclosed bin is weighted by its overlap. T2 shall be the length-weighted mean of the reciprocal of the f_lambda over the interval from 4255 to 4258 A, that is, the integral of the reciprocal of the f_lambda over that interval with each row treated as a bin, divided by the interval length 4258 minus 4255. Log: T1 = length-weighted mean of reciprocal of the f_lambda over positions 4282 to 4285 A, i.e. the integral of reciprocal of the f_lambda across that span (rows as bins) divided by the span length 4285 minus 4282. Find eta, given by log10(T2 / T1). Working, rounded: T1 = 0.0634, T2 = 0.0579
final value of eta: -0.04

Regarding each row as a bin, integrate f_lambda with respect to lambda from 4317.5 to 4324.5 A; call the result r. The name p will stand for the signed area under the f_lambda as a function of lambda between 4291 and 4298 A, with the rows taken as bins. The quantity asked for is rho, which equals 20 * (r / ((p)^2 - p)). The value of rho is 0.25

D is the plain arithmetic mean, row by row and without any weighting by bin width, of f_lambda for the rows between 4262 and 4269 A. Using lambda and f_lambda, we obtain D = 17.8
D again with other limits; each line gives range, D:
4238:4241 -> 17.5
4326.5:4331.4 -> 18.5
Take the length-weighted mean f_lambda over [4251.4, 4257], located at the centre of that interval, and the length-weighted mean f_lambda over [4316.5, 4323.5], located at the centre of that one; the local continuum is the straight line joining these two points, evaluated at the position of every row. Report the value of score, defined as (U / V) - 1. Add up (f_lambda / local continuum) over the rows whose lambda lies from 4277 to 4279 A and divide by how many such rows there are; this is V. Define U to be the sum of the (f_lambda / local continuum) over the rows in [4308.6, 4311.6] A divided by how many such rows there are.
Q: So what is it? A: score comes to -0.34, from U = 0.64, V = 0.97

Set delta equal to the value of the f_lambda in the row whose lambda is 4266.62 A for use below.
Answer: 20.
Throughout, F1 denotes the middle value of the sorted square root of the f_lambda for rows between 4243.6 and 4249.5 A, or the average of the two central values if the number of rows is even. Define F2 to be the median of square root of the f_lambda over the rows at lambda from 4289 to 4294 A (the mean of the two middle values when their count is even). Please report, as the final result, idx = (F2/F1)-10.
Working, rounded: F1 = 4.22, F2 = 3.86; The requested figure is -9.09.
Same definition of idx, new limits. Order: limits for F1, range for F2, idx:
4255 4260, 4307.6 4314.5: -9.11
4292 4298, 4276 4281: -8.98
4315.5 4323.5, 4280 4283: -9.08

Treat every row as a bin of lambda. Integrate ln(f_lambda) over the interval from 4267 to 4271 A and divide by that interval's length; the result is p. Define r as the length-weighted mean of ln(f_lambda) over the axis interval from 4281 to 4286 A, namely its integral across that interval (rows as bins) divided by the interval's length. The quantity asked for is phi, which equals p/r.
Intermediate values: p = 2.76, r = 2.79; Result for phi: 0.99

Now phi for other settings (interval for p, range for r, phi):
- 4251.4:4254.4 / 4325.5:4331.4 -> 0.96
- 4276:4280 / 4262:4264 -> 1.00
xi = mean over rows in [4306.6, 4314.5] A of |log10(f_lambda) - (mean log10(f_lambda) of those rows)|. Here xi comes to 0.050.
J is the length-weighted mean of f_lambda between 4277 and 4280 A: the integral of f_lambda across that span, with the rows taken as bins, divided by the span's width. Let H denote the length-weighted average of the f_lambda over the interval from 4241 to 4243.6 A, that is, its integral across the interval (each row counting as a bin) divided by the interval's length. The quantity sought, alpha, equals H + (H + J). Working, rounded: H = 18.0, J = 18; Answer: 53.6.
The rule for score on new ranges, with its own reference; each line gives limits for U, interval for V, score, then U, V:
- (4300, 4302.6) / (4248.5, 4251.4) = -0.34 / 0.64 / 0.97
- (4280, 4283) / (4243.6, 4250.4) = -0.18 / 0.88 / 1.07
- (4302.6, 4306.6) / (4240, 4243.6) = -0.41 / 0.65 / 1.10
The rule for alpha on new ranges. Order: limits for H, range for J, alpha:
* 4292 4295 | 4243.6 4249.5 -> 49.7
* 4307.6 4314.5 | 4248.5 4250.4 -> 42.8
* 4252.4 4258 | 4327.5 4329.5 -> 52.1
